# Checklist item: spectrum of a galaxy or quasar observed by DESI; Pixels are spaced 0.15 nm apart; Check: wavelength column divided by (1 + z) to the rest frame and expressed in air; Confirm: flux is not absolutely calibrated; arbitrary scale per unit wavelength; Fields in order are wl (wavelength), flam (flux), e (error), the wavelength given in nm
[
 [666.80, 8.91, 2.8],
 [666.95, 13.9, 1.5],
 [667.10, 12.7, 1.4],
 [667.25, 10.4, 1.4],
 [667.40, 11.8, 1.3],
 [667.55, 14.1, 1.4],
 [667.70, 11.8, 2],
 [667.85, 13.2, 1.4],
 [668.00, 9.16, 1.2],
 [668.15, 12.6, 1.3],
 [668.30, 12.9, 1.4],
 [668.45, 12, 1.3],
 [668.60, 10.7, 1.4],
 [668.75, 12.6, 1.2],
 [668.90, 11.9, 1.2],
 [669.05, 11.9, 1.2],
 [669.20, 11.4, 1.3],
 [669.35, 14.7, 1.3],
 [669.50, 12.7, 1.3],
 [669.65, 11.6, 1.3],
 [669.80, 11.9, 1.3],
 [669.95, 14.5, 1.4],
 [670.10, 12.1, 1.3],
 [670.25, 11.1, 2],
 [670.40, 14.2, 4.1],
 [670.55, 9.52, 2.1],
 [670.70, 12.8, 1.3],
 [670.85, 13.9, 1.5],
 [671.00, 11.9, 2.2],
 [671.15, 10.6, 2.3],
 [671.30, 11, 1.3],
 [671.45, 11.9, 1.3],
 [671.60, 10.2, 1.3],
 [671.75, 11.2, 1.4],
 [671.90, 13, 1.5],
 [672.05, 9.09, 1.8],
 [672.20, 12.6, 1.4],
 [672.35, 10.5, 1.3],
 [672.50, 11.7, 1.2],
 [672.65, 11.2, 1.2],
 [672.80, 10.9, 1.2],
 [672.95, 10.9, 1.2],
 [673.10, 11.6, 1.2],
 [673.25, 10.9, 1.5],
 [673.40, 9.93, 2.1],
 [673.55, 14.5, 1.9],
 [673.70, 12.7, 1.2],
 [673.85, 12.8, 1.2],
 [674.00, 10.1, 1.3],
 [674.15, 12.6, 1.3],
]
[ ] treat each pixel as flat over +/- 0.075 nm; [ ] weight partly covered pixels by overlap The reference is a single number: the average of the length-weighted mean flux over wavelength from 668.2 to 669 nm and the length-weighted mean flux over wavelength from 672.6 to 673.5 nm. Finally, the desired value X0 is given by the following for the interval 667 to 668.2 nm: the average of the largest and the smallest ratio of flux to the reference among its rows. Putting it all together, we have 1.01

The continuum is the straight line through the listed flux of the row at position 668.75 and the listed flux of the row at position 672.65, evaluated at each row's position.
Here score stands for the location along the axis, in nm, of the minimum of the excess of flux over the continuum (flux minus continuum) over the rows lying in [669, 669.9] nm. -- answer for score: 669.20 nm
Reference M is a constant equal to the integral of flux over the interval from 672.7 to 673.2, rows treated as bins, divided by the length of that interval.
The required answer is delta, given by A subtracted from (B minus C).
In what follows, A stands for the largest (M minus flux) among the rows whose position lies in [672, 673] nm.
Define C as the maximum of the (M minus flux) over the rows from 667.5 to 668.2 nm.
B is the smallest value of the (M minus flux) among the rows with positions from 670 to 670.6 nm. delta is -7.1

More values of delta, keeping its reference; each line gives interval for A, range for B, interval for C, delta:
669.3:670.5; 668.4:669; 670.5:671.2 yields -3.1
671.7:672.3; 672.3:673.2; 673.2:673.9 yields -3.8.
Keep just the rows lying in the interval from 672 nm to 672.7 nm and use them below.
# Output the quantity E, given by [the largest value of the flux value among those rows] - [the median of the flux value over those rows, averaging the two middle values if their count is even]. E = 1.4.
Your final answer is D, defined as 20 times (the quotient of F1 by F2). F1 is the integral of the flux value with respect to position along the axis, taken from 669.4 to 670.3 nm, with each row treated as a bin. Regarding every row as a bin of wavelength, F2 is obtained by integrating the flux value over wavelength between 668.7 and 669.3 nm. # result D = 31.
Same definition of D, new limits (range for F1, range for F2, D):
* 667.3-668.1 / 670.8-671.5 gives 23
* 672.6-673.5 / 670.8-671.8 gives 17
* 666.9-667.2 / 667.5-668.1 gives 11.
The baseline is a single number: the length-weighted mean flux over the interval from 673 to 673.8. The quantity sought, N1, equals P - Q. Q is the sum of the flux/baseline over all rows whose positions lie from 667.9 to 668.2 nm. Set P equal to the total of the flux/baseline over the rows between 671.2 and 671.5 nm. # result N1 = 0.1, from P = 1.92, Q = 1.8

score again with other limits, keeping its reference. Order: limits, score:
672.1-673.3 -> 672.35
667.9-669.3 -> 668.00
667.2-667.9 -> 667.25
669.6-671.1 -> 670.55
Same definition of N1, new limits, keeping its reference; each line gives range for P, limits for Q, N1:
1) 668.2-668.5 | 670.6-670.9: -0.2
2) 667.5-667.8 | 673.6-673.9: 0.0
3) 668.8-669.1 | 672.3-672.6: 0.1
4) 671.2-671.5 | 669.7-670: -0.3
